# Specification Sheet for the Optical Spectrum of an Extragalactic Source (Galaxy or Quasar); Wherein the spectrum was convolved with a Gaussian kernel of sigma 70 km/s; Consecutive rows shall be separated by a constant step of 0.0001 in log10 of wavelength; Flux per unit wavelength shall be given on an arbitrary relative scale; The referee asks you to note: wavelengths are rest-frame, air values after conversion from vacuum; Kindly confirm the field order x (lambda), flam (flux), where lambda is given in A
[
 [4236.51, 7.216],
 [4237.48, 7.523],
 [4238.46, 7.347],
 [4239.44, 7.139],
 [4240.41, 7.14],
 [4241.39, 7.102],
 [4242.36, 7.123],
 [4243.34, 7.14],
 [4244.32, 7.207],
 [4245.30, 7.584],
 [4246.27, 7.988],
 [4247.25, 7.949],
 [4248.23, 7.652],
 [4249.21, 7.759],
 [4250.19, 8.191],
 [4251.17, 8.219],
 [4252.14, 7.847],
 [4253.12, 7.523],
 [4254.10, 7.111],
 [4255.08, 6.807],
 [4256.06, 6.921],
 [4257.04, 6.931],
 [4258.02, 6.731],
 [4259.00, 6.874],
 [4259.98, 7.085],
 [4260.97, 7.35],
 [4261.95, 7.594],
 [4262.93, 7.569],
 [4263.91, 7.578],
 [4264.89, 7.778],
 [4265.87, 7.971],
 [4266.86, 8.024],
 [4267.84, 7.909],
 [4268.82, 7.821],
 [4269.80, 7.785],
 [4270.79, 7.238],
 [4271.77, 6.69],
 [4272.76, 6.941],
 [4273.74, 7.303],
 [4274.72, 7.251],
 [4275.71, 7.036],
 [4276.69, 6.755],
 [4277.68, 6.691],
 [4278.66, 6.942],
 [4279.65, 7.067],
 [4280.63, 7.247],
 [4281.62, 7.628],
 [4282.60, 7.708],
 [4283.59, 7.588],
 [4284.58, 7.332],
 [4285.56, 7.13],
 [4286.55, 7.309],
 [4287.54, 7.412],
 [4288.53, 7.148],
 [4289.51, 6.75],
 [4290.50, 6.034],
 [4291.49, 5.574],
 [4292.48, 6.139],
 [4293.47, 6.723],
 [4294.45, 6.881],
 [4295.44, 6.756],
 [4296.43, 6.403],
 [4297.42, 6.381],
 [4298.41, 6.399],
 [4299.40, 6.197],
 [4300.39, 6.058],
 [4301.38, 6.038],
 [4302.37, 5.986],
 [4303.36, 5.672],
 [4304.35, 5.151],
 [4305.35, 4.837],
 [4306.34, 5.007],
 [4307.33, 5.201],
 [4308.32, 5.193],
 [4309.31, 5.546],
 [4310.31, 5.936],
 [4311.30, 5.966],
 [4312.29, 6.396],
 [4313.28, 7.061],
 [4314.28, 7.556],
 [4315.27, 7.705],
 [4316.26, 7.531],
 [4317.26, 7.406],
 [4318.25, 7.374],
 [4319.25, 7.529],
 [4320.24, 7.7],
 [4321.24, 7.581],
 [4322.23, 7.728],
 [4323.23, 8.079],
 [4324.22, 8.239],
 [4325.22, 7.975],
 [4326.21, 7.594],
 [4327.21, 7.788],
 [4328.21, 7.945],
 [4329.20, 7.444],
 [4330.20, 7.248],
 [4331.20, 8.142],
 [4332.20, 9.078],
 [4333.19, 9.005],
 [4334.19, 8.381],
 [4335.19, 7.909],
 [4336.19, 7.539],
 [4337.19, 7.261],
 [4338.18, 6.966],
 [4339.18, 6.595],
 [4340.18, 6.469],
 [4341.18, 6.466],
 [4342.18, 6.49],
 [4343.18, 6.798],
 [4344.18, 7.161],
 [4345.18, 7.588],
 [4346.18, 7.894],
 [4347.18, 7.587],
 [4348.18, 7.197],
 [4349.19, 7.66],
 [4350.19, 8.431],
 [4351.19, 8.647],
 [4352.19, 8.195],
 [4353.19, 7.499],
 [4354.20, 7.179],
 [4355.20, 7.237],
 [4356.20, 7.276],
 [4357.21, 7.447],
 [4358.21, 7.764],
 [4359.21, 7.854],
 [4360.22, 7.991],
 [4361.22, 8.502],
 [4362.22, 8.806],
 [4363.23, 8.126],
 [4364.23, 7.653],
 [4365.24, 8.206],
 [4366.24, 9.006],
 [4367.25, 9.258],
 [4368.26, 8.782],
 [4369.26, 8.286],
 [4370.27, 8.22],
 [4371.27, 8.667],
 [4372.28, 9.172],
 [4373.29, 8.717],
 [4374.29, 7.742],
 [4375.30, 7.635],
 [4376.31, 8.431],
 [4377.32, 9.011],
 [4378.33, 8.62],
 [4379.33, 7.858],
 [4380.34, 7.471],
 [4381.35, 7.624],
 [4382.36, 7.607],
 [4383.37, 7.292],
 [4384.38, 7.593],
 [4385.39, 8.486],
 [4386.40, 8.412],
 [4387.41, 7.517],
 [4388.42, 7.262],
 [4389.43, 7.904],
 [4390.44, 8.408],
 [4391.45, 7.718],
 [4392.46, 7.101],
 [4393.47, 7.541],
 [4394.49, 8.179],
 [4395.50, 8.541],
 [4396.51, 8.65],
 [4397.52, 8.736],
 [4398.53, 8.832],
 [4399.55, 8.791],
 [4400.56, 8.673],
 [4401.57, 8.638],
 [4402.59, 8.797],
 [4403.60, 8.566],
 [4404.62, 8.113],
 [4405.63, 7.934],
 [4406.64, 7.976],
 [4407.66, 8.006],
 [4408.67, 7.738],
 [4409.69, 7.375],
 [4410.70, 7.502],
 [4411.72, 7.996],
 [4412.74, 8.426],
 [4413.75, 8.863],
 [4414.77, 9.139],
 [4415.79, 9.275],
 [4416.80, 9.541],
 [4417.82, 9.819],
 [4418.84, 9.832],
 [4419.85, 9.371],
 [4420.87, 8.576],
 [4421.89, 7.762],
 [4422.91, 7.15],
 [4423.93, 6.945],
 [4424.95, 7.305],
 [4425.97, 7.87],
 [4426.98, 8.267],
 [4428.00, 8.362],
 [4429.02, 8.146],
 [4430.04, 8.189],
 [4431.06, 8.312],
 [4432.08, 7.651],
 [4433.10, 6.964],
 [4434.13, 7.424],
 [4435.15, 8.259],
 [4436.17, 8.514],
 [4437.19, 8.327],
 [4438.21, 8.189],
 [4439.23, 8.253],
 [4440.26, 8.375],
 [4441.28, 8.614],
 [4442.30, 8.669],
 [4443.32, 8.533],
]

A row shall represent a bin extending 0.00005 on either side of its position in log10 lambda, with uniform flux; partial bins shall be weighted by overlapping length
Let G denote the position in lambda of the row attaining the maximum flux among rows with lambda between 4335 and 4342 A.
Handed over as 4335.19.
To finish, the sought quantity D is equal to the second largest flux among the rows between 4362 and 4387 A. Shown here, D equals 9.172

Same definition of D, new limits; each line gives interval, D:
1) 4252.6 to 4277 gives 7.971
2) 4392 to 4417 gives 9.275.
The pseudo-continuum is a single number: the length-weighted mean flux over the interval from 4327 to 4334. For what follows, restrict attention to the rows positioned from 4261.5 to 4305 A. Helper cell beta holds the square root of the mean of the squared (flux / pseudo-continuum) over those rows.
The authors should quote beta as 0.86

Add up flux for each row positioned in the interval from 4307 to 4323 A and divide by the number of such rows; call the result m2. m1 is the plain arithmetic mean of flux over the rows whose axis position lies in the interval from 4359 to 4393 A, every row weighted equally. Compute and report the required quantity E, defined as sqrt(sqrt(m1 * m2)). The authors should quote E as 2.73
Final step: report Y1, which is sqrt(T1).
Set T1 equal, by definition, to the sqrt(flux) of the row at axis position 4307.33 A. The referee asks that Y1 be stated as 1.51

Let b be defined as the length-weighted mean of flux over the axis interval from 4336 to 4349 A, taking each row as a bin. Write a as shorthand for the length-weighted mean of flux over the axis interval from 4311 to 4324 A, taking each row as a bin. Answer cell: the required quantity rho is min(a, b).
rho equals 7.08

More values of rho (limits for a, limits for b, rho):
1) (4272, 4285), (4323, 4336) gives 7.18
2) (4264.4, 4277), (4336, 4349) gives 7.08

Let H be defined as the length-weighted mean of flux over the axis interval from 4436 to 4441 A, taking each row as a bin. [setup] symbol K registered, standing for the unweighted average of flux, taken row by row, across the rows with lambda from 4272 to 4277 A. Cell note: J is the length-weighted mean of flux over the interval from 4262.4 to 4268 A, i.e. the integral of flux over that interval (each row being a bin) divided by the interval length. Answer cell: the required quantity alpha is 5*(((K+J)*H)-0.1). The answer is 619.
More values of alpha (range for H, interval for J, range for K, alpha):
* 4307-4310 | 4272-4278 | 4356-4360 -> 389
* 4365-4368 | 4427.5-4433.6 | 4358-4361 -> 700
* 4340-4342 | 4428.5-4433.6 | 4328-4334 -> 517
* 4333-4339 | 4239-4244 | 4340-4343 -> 525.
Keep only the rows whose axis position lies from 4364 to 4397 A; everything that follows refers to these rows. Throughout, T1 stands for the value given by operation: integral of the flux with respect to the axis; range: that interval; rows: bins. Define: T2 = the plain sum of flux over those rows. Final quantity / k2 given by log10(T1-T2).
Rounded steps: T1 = 269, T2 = 269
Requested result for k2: -1.1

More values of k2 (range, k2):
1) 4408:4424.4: 0.5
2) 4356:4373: -0.4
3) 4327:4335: -1.7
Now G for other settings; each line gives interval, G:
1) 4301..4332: 4324.22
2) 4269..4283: 4269.80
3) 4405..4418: 4417.82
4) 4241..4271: 4251.17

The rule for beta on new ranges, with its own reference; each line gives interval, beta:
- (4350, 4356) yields 0.97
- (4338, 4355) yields 0.91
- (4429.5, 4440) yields 0.99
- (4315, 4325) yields 0.95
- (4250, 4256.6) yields 0.93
